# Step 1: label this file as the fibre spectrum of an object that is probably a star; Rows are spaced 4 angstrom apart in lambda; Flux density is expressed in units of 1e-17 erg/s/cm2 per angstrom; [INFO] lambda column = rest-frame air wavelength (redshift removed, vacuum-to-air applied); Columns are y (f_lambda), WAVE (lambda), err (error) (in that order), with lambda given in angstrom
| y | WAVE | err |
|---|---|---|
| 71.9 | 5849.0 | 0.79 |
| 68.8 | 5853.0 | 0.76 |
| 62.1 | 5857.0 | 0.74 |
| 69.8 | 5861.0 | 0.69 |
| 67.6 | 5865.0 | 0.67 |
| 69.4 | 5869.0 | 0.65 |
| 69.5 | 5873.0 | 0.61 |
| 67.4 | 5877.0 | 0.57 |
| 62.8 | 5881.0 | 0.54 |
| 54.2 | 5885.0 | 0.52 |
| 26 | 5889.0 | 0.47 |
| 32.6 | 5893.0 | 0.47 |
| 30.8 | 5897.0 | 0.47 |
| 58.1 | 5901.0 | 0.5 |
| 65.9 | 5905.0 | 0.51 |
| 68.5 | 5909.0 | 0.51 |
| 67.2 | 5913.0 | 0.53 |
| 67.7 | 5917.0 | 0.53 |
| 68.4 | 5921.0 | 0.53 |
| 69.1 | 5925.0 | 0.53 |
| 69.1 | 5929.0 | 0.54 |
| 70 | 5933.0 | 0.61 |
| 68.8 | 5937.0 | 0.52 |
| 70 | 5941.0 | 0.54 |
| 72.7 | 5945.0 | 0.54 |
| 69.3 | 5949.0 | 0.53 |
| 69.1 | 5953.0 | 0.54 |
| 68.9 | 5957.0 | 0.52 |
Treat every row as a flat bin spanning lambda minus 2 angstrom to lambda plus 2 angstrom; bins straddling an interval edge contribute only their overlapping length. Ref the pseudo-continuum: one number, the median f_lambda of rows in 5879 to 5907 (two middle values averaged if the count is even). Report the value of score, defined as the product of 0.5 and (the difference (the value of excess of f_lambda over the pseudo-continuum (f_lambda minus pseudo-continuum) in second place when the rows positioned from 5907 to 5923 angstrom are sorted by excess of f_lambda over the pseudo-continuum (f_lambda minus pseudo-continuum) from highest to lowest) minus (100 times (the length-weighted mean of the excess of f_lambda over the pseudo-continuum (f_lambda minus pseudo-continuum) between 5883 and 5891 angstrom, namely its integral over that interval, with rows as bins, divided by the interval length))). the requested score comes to 712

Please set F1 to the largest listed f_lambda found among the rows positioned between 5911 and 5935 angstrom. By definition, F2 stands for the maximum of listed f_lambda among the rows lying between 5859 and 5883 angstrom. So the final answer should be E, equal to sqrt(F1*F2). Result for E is 69.9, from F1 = 70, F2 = 69.8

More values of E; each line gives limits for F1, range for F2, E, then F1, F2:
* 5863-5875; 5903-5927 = 69.3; 69.5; 69.1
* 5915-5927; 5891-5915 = 68.8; 69.1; 68.5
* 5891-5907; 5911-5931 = 67.5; 65.9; 69.1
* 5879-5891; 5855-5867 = 66.2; 62.8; 69.8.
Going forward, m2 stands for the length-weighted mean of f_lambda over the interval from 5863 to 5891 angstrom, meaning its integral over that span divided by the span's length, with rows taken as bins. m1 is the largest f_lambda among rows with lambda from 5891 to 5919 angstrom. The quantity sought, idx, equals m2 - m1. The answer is -9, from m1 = 68.5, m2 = 60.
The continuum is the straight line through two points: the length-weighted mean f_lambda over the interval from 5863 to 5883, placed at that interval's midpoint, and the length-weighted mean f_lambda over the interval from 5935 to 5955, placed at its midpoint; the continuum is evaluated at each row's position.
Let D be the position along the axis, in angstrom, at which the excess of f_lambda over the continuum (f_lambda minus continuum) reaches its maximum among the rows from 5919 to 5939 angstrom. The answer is 5933.0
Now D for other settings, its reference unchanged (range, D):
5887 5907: 5905.0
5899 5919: 5909.0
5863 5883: 5869.0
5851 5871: 5861.0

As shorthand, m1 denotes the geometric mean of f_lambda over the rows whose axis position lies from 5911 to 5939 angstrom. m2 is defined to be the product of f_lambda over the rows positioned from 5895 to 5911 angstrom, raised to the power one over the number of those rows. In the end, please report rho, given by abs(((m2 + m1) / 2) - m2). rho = 8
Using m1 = 69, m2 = 53.3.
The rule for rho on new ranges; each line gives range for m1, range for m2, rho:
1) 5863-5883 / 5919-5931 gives 1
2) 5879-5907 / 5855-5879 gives 12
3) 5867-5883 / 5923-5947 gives 1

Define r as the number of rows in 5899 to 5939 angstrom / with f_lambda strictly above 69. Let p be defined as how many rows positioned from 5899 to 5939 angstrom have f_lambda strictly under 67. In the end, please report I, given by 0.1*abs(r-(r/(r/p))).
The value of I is 0.10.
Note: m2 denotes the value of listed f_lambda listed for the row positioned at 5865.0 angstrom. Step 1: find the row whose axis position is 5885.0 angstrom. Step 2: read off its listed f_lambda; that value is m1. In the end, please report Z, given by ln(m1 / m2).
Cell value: -0.22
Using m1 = 54.2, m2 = 67.6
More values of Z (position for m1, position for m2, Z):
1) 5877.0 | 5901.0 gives 0.15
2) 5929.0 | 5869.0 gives 0.00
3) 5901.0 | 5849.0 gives -0.21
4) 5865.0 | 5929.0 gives -0.02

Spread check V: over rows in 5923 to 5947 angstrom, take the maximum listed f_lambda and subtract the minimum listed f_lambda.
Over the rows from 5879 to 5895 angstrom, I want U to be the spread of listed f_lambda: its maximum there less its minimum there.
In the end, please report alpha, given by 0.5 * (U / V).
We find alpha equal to 4.72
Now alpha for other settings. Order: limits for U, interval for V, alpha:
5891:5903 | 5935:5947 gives 3.50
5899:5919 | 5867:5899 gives 0.12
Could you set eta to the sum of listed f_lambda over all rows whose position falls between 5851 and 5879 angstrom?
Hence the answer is 475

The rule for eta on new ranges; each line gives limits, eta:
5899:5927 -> 465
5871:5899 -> 343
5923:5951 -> 489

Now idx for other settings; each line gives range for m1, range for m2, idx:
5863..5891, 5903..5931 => -2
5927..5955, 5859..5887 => -7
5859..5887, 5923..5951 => 0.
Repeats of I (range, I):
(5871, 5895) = 0.30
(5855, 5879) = 0.20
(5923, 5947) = 0.50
